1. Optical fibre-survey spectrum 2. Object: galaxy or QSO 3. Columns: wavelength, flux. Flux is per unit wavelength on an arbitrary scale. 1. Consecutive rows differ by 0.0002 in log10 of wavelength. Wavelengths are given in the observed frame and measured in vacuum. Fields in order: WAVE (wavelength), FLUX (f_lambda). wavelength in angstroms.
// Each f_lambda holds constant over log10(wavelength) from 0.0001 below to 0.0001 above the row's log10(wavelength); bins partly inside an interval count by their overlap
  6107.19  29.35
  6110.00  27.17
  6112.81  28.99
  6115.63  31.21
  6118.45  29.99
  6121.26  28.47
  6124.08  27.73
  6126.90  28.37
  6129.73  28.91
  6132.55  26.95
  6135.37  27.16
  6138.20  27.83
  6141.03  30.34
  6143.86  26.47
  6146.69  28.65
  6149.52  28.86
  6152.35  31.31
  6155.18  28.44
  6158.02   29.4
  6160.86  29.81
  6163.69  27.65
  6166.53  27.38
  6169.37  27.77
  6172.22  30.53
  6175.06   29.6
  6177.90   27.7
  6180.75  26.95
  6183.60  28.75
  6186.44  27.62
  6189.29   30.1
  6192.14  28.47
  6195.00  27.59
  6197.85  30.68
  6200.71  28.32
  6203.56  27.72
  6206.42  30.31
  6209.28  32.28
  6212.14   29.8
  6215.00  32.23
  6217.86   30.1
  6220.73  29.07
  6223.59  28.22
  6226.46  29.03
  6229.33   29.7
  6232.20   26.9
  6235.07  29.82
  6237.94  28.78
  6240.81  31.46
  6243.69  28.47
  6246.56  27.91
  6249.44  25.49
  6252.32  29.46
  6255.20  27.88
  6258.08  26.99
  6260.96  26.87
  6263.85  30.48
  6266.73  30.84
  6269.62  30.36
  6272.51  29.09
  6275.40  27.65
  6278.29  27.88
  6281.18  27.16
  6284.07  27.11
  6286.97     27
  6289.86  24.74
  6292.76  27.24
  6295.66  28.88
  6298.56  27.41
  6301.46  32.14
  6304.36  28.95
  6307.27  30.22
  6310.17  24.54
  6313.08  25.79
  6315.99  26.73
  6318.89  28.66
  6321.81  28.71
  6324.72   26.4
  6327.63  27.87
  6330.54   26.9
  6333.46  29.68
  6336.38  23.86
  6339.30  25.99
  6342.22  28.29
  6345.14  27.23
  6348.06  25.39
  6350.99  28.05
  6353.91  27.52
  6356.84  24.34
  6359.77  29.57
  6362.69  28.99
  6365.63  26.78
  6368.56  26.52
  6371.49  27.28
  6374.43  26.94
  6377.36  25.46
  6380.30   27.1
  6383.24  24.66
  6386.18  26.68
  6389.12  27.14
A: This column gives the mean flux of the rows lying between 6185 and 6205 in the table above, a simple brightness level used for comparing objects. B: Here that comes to 28.6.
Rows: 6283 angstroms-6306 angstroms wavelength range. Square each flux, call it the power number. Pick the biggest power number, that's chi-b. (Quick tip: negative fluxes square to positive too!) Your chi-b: 1033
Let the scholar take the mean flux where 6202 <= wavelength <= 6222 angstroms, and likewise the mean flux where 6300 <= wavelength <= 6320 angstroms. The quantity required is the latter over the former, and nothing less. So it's 0.93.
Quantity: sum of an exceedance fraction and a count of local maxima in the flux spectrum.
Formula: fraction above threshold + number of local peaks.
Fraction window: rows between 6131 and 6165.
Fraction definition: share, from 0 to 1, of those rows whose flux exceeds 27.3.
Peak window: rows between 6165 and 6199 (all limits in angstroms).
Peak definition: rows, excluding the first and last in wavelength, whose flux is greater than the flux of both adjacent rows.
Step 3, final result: 3.75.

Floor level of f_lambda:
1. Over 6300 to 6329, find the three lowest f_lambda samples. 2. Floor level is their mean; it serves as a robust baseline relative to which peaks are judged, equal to 25.6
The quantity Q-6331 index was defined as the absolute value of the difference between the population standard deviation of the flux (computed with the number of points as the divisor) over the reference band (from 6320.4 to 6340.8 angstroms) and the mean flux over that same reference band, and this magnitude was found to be 25.3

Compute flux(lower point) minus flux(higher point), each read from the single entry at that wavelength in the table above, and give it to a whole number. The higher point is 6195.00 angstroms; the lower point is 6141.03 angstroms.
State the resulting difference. 3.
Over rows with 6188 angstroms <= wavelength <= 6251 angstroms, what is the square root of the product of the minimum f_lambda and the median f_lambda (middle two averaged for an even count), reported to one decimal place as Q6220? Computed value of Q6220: 27.2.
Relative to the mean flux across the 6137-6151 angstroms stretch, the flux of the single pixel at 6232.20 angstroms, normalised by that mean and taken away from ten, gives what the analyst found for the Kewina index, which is 9.05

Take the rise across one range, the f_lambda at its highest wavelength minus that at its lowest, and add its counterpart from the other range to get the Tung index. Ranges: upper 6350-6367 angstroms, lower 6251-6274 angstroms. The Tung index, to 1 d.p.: -1.6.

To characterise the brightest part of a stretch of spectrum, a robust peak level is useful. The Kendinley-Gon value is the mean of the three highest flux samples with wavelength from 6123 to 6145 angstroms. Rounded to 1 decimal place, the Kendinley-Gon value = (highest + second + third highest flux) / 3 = 29.2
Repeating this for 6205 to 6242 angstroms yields 32.0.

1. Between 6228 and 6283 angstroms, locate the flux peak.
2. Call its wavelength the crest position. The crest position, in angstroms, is 6240.81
